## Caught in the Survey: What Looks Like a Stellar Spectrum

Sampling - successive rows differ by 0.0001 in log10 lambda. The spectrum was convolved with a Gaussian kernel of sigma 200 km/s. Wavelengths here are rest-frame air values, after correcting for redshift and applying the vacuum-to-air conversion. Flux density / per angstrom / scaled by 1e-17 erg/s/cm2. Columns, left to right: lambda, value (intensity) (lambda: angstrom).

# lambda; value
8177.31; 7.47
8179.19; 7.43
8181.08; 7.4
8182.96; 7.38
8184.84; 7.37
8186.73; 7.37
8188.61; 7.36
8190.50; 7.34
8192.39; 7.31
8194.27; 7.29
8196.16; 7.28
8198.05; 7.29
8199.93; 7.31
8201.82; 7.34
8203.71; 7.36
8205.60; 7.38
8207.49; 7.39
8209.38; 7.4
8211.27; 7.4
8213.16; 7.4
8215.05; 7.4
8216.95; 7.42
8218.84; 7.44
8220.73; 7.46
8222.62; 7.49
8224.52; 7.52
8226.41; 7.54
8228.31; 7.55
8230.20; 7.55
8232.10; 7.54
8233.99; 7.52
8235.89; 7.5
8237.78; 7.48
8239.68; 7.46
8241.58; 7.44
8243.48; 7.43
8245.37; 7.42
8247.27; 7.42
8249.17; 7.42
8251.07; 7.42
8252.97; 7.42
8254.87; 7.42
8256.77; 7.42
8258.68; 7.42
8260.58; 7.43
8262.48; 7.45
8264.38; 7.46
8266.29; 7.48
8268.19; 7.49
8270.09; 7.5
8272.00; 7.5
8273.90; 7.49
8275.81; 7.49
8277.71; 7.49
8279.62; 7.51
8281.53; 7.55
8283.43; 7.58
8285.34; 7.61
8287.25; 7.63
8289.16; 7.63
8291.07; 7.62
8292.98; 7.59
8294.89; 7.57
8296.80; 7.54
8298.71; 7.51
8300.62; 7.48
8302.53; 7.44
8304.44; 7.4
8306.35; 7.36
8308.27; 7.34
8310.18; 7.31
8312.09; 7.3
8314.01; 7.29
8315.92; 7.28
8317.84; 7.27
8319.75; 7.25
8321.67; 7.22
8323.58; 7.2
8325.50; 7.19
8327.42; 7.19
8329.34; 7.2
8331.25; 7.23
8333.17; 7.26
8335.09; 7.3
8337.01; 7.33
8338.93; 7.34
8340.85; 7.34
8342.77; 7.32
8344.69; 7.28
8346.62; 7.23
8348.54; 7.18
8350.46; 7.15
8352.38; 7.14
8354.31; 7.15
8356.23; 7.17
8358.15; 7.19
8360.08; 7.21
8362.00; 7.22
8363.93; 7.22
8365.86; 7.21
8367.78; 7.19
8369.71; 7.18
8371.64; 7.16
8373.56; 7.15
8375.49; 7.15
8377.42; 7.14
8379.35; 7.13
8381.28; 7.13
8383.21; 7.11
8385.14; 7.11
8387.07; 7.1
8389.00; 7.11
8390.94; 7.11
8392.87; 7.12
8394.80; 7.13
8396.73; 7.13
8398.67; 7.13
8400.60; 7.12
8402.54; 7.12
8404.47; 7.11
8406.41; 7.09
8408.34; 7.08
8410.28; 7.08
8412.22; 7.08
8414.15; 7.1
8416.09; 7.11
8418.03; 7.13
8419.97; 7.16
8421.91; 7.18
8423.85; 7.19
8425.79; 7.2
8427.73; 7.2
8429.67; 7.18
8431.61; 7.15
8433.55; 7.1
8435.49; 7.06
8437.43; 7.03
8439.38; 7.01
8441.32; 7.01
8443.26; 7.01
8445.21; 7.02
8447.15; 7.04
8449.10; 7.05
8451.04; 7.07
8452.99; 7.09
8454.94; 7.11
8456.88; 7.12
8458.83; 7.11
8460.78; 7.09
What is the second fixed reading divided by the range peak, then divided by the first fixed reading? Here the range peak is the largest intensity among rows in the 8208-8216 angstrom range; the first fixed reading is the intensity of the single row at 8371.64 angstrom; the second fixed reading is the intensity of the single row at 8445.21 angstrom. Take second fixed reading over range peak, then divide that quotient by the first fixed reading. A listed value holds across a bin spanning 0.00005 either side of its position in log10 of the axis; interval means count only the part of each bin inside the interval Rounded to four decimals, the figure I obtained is 0.1325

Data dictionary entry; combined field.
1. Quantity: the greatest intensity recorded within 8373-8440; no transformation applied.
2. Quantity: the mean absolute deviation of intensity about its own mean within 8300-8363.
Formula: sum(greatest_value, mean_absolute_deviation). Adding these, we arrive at 7.27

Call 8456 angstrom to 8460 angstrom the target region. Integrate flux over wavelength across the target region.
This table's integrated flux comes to 28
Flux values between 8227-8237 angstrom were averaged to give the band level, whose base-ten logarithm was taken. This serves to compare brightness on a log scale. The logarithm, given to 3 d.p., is 0.877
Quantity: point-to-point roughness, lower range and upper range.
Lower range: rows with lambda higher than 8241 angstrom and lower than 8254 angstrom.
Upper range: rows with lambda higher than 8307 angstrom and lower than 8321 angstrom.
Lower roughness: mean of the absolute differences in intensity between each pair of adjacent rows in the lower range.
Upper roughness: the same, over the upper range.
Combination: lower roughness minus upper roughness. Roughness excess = -0.012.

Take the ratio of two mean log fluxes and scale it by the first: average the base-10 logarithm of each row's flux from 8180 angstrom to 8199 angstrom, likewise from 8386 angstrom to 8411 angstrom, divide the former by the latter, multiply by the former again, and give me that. 0.880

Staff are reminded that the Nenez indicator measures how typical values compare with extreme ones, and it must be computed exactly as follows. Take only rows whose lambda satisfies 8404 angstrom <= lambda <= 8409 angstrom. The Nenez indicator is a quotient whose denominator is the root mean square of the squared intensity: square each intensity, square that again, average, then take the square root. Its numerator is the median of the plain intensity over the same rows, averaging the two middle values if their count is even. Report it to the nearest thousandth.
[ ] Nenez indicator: 0.141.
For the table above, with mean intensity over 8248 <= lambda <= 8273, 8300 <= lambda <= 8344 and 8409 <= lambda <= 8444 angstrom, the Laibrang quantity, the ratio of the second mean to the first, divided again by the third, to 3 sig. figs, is 0.138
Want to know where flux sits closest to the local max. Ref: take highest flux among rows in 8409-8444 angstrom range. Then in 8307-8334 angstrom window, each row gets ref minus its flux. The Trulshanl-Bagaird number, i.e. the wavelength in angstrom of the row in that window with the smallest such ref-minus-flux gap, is 8308.27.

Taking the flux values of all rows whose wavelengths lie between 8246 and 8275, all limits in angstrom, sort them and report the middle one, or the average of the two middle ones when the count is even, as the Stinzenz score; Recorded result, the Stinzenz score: 7.43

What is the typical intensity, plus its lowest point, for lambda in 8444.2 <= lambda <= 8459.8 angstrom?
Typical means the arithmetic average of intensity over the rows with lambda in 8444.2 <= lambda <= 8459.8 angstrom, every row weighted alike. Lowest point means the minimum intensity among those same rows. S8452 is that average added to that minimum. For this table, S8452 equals 14.1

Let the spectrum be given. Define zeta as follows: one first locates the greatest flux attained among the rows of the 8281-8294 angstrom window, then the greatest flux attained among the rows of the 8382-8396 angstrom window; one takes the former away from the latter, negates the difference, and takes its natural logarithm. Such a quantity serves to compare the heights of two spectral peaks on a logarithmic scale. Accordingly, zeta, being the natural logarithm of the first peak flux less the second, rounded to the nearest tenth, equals -0.7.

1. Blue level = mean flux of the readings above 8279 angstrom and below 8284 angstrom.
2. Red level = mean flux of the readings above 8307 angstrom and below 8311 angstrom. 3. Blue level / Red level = 1.03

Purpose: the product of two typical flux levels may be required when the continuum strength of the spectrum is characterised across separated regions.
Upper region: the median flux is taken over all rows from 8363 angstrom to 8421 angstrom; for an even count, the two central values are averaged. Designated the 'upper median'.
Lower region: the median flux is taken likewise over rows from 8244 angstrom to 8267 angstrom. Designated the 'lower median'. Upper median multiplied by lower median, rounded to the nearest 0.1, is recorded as 52.9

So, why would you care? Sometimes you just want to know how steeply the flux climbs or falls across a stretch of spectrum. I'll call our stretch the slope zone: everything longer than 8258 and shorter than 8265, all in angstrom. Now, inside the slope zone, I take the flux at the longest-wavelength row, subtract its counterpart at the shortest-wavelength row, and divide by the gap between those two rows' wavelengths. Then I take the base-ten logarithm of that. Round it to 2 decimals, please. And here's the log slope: -2.15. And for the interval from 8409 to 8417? -2.29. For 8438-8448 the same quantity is -2.41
